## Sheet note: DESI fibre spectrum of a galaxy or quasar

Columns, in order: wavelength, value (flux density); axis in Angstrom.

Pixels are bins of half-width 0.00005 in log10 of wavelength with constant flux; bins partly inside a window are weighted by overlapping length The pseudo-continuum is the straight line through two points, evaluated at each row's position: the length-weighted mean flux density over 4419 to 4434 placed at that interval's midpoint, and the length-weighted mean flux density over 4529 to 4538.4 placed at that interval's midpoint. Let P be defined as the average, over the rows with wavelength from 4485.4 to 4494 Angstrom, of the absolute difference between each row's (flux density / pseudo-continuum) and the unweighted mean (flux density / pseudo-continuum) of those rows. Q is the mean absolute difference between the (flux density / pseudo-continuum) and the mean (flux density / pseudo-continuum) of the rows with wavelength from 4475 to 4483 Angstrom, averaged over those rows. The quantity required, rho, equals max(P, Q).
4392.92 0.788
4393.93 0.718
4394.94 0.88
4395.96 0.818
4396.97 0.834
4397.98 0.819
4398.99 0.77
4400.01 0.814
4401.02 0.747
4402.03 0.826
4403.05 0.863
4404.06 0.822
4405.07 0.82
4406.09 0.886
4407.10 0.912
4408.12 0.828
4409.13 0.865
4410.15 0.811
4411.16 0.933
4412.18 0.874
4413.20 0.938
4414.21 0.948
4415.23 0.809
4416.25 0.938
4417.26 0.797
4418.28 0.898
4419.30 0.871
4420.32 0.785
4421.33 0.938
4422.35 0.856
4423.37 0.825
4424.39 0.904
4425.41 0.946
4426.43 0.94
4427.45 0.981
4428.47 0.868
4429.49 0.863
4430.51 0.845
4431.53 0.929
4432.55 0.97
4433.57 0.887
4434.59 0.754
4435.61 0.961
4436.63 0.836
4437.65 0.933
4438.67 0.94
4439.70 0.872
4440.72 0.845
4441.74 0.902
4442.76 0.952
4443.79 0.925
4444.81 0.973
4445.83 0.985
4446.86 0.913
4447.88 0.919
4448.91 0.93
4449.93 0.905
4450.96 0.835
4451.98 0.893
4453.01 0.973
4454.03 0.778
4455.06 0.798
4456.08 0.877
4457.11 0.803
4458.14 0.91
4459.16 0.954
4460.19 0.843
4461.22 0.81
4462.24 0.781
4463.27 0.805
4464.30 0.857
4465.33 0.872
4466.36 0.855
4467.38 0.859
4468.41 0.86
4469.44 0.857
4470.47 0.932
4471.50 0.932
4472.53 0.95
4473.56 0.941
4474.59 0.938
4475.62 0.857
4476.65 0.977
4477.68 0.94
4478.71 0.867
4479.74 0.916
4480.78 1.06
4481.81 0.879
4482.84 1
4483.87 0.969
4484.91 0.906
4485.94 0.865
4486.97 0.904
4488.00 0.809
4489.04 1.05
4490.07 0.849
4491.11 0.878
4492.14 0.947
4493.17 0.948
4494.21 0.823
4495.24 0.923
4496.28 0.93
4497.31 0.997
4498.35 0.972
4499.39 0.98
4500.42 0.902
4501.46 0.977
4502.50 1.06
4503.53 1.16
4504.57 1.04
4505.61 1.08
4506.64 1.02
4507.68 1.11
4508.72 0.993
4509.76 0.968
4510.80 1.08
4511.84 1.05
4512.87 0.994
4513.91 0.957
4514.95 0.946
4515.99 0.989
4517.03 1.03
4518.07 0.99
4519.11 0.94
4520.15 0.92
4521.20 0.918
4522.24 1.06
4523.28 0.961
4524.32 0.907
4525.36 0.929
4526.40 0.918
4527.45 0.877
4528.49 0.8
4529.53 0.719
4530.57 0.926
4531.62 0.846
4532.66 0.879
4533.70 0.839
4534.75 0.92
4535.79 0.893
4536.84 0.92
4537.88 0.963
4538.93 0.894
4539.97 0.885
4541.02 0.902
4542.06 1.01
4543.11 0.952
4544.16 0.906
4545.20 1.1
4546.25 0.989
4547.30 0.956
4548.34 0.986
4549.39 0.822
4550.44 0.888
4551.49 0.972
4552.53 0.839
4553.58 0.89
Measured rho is 0.0646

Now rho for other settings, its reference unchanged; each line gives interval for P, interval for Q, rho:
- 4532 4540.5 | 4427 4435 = 0.0612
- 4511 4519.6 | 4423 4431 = 0.0516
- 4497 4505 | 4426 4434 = 0.0646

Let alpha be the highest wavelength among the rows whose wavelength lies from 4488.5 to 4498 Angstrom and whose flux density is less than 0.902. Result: 4494.21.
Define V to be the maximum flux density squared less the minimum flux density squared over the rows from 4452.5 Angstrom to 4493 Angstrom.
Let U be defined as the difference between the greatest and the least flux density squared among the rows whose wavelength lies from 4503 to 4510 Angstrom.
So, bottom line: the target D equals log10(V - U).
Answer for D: -0.96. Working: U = 0.41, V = 0.5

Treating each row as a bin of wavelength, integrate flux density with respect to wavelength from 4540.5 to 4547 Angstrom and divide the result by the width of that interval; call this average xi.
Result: 0.976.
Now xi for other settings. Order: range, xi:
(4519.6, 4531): 0.903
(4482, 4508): 0.962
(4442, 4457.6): 0.897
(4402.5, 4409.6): 0.856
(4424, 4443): 0.901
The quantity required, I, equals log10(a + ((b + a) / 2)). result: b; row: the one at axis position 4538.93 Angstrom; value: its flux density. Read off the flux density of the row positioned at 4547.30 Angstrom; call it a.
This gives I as 0.274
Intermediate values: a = 0.956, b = 0.894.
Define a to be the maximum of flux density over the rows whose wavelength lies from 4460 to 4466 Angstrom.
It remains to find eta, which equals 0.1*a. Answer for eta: 0.087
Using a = 0.872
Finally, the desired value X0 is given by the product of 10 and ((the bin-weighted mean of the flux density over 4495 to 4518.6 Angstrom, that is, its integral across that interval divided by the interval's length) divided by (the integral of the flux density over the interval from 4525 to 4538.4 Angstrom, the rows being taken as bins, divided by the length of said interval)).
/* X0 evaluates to 11.5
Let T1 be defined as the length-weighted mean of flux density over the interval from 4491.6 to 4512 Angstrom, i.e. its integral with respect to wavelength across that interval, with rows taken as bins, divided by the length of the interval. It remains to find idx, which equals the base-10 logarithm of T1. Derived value -0.001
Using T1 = 1.00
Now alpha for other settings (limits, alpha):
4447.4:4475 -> 4469.44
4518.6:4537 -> 4535.79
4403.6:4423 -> 4422.35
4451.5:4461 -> 4460.19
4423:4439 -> 4436.63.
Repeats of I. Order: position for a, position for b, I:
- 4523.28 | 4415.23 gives 0.266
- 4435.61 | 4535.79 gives 0.276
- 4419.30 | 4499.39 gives 0.254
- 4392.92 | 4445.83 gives 0.224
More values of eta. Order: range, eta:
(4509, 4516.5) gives 0.108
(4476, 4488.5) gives 0.106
